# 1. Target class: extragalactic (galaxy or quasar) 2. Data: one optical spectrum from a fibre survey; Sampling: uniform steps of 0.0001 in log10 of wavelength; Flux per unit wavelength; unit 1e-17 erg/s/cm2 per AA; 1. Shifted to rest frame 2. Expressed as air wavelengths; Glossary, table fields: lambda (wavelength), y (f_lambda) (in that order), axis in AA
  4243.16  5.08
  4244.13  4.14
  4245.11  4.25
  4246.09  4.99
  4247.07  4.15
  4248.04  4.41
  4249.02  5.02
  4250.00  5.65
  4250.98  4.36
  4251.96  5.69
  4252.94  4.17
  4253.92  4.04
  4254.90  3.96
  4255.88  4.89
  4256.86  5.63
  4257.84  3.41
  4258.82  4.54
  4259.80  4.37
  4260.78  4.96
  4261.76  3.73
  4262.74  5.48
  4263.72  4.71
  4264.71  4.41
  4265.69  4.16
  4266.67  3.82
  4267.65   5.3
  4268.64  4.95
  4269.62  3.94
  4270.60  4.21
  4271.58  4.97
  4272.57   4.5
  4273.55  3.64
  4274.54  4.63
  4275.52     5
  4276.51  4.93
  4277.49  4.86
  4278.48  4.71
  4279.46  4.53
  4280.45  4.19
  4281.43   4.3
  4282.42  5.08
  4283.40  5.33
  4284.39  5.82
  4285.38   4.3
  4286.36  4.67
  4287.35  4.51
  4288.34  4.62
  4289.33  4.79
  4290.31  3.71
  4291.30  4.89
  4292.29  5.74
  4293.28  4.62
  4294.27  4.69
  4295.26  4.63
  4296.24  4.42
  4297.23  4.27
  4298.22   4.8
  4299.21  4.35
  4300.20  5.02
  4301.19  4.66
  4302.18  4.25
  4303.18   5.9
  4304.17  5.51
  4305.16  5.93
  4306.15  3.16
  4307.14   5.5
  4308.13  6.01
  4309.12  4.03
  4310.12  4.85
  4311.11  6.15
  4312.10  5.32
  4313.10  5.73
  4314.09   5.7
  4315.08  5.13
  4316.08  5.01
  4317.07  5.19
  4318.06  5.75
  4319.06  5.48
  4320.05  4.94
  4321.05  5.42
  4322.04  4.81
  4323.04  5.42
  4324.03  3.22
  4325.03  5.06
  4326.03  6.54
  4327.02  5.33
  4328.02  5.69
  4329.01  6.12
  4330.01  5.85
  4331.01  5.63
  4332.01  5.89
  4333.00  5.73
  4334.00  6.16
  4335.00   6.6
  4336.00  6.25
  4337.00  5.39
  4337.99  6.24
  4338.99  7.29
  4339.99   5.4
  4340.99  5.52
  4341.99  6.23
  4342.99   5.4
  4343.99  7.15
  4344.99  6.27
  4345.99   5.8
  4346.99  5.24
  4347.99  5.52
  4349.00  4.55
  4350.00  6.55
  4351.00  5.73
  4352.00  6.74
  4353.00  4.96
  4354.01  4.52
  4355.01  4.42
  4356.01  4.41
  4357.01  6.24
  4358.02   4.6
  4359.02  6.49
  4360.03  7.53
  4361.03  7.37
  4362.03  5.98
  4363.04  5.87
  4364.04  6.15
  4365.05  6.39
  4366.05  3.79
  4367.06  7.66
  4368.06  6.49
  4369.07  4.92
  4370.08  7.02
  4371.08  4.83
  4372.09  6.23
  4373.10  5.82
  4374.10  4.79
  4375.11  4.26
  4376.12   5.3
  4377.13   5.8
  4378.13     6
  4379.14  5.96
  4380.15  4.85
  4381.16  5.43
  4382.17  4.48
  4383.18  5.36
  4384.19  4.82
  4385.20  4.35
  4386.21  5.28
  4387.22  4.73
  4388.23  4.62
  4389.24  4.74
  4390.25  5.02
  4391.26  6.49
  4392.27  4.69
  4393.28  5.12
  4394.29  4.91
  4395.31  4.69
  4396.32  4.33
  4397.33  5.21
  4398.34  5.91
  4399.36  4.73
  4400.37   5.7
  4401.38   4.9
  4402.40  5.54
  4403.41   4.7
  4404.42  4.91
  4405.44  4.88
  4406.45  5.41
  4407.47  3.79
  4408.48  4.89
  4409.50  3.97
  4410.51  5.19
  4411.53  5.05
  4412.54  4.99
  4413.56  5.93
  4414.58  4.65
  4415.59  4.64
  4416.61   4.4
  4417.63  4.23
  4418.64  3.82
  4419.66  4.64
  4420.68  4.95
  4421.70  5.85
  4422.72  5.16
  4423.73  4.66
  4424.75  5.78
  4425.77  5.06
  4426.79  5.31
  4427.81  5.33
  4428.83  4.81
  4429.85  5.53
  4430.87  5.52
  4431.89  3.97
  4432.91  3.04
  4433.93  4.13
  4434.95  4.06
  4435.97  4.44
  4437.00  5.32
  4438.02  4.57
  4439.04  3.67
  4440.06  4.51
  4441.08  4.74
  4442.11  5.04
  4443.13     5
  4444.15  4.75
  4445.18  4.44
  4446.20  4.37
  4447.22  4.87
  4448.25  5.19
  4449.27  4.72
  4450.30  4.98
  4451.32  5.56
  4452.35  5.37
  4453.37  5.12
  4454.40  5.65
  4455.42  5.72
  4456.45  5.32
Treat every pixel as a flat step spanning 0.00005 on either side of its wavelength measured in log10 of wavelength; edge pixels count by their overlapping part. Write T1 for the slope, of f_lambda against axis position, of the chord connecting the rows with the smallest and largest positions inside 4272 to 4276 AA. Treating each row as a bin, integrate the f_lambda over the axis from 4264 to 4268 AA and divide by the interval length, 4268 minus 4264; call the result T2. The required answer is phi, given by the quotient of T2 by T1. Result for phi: 26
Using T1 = 0.17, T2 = 4.4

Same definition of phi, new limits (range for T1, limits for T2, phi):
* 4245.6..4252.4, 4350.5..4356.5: 43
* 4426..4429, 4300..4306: -21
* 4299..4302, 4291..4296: 31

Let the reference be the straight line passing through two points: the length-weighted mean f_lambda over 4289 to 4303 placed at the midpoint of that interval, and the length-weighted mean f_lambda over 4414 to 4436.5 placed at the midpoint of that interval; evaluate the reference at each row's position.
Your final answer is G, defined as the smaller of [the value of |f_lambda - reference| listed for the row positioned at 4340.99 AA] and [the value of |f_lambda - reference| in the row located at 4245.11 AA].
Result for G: 0.4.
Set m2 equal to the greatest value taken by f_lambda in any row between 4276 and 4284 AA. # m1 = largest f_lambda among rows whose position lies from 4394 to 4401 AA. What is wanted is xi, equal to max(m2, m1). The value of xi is 5.91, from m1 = 5.91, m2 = 5.33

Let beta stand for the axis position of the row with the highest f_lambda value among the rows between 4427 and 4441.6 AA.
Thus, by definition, 4429.85 AA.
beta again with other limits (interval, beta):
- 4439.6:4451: 4448.25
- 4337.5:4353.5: 4338.99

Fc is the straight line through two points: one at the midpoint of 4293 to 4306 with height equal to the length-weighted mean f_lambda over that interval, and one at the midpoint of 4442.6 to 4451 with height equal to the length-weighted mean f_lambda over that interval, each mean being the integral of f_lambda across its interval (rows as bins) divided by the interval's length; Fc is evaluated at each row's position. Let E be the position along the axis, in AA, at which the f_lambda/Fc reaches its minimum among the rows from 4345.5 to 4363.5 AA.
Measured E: 4356.01 AA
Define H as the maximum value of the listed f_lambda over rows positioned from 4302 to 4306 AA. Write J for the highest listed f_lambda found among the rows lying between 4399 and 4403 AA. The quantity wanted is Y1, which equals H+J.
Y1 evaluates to 11.6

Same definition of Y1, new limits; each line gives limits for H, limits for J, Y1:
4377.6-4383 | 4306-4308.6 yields 12.0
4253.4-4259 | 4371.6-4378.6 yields 11.9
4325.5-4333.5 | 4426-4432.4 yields 12.1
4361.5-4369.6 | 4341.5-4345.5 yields 14.8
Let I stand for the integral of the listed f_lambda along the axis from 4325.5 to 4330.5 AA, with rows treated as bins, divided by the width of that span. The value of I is 5.9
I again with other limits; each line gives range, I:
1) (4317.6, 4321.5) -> 5.4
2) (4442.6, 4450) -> 4.8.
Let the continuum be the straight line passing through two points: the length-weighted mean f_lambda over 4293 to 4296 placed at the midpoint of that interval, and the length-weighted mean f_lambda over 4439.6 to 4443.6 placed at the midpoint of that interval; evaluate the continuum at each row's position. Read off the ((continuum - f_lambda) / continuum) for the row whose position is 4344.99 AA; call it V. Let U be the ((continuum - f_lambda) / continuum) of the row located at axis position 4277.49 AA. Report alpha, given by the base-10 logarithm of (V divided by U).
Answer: 0.8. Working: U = -0.05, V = -0.33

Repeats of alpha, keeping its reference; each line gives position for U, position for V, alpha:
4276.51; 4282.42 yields 0.2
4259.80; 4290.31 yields 0.6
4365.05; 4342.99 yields -0.4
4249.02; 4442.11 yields -0.3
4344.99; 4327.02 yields -0.4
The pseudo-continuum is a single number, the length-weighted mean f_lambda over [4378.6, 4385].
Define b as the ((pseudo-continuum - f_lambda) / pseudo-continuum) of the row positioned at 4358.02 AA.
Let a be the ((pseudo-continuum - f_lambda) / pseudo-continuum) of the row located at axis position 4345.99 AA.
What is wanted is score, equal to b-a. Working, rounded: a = -0.13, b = 0.1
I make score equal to 0.2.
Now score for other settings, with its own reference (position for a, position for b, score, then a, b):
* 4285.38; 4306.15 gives 0.2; 0.16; 0.4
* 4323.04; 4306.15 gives 0.4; -0.06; 0.4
